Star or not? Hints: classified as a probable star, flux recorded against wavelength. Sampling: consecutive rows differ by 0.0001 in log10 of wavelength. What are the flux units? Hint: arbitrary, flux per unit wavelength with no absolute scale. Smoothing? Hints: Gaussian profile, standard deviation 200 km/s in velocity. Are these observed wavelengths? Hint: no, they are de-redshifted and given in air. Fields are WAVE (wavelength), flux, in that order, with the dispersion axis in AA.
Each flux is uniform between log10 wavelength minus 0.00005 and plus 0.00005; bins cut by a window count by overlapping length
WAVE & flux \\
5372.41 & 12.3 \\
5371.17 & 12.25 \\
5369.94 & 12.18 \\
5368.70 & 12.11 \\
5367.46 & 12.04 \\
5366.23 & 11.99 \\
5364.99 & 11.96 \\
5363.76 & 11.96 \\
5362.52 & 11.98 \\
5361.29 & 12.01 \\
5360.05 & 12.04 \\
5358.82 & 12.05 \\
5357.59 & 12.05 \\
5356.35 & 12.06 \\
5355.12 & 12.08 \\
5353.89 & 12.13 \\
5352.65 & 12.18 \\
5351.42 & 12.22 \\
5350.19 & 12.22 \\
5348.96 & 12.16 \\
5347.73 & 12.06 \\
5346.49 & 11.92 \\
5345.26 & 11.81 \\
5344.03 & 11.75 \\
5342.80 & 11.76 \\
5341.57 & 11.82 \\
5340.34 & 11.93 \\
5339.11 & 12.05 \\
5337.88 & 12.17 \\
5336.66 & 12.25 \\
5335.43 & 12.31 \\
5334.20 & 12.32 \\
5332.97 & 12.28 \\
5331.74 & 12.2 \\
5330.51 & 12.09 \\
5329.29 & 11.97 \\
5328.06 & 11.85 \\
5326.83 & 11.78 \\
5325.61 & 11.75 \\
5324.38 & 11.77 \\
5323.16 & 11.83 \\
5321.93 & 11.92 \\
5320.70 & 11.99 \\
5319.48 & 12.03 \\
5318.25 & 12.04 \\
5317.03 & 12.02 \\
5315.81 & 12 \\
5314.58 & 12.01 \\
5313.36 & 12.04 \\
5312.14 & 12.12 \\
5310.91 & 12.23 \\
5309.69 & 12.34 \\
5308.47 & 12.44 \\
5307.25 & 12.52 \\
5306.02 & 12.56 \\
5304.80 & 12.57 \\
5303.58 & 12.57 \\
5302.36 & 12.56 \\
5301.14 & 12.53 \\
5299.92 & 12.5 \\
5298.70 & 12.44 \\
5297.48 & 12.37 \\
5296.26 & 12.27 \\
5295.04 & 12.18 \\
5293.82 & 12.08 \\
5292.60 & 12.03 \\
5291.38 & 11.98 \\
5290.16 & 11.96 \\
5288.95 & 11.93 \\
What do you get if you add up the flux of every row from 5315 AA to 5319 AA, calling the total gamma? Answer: 36.1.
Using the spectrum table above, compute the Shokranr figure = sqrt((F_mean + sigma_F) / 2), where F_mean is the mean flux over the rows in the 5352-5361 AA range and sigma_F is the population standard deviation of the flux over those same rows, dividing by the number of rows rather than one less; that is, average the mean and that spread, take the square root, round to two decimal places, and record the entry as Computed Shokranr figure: 2.46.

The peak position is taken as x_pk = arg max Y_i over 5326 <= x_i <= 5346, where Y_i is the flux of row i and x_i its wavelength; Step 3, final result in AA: 5334.20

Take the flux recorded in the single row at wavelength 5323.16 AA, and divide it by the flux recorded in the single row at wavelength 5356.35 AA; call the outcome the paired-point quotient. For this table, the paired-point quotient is 0.98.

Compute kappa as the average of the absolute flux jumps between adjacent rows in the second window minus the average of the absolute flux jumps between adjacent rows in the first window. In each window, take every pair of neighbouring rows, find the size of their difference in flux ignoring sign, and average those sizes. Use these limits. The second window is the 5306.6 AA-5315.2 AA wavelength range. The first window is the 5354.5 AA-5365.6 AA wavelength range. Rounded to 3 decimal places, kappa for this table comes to 0.070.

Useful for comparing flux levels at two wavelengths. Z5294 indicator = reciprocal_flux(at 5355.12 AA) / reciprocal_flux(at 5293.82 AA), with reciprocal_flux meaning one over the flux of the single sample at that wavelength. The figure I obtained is 1.000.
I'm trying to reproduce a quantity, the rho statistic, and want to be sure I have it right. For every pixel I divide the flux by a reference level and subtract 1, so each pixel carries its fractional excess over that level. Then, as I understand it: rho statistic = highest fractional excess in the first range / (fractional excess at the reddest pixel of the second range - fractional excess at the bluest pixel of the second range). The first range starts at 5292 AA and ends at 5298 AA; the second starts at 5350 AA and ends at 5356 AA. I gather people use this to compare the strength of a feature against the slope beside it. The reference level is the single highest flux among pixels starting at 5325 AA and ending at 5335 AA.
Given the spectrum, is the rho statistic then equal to -0.4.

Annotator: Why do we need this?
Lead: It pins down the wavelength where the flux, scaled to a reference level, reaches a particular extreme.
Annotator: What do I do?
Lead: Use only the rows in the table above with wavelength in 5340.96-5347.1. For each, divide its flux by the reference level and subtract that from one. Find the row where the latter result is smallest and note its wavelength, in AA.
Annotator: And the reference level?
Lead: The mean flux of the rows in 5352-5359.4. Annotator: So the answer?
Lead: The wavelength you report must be 5346.49 AA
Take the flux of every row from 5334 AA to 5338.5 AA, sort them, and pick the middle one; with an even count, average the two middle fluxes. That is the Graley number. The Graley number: 12.3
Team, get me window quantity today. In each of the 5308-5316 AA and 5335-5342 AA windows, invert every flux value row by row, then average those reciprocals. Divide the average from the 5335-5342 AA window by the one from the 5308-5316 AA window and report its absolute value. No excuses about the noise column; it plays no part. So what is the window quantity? 1.01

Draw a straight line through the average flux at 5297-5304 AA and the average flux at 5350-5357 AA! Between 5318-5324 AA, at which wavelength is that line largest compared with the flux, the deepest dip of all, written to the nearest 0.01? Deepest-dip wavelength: 5323.16 AA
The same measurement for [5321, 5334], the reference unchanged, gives 5325.61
